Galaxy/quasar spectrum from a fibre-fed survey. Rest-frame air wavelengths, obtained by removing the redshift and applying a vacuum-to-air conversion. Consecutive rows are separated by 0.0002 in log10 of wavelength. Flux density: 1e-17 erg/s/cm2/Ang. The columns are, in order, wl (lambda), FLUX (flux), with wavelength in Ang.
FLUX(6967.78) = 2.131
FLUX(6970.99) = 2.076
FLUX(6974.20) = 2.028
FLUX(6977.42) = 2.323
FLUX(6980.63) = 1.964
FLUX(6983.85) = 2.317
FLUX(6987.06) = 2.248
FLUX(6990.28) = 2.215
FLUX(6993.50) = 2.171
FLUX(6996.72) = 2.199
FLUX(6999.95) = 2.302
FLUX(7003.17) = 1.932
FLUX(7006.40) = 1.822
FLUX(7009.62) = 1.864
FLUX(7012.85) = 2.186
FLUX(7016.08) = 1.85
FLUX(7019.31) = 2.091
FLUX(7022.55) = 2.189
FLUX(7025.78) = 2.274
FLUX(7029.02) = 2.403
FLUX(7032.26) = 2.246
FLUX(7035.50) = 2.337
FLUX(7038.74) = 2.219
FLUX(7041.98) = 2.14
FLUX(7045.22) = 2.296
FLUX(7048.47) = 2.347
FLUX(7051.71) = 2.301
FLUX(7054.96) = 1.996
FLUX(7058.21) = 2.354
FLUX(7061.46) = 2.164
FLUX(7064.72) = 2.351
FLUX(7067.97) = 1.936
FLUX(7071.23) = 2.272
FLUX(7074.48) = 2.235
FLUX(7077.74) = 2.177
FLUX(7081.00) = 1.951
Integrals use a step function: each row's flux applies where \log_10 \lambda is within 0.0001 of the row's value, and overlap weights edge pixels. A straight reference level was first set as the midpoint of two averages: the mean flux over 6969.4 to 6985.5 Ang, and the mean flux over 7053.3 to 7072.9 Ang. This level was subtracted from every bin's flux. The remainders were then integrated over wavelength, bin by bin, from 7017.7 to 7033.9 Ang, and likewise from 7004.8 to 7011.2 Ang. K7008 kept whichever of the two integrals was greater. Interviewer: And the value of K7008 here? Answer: 1.3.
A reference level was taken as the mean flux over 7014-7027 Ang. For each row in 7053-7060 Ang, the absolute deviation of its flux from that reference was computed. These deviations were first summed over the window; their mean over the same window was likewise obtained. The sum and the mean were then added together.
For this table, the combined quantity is 0.54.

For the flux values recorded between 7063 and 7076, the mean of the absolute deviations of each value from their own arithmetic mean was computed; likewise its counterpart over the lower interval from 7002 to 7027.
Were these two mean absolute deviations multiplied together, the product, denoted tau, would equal 0.021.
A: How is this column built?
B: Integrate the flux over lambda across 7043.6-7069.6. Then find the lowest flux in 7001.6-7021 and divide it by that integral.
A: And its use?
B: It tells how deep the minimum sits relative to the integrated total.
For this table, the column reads 0.032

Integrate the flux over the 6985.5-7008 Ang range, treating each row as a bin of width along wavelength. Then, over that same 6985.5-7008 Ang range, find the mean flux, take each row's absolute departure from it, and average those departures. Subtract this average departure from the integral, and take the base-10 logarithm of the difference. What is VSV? 1.68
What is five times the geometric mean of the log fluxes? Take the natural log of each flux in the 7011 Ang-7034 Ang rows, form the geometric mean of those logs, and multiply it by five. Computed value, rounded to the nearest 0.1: 3.9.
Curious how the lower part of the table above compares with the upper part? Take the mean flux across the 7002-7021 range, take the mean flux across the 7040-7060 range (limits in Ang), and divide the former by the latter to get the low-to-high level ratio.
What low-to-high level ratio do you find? 0.87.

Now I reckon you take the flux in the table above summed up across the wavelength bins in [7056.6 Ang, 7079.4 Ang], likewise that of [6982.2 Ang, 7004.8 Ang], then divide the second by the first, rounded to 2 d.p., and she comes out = 0.98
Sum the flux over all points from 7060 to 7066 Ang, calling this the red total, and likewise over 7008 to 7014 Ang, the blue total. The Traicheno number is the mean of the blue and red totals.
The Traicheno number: 4.28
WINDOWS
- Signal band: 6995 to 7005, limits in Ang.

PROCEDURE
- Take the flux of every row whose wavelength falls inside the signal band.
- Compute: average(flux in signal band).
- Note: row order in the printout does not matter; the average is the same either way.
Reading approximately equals 2.14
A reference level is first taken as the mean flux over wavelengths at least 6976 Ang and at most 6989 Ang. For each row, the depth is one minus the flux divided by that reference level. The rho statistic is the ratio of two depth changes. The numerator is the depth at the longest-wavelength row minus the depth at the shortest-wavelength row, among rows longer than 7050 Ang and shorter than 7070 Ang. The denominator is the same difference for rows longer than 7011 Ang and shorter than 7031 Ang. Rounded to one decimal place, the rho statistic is -1.7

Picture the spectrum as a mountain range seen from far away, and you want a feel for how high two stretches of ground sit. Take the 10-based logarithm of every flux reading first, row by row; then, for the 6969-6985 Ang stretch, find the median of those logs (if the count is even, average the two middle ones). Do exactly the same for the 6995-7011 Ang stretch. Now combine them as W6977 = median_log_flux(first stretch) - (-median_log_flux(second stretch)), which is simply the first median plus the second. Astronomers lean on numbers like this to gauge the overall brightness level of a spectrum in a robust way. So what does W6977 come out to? 0.603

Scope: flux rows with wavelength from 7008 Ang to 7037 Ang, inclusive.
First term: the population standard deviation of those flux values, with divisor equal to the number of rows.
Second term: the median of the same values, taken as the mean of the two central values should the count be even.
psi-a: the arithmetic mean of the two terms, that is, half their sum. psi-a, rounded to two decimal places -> 1.19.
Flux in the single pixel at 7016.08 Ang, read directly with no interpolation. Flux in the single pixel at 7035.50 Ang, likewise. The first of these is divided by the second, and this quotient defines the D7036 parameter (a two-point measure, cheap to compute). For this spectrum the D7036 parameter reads 0.79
